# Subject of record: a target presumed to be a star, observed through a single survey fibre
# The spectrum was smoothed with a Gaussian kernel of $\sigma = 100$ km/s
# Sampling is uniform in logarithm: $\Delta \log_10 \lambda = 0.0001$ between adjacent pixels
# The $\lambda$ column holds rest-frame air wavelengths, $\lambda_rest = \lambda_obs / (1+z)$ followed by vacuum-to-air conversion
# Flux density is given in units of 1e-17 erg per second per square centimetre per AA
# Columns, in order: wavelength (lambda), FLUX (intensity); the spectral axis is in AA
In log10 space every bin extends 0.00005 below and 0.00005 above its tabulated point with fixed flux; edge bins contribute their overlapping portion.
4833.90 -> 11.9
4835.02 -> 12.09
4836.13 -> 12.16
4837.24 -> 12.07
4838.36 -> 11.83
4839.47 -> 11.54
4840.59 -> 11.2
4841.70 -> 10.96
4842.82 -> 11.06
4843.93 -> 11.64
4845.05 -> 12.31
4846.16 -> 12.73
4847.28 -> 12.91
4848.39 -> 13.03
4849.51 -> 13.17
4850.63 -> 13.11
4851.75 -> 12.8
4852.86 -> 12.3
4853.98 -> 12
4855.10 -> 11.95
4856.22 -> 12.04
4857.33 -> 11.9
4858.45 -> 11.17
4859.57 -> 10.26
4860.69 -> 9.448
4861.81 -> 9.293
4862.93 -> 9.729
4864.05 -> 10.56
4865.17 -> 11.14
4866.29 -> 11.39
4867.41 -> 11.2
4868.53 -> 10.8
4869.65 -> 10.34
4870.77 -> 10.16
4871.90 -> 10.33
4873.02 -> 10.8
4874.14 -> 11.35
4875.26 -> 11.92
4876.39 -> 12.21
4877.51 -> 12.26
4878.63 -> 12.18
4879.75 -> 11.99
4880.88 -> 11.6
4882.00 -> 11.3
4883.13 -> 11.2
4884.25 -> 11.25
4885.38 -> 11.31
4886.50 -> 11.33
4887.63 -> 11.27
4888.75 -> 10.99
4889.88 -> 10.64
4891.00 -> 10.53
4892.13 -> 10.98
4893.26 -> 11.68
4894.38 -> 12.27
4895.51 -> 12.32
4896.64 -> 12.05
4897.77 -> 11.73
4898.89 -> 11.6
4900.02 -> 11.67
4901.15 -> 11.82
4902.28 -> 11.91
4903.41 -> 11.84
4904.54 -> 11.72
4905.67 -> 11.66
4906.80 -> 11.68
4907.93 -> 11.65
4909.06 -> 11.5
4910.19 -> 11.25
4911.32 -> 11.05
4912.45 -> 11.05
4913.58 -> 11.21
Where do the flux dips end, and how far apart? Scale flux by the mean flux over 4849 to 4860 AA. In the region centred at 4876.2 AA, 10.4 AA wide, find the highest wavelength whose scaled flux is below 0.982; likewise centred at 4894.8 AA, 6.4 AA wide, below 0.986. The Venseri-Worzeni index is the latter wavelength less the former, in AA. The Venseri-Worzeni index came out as 16.9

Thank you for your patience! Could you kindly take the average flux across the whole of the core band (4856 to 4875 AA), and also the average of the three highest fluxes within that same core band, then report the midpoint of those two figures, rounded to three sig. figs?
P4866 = 11.2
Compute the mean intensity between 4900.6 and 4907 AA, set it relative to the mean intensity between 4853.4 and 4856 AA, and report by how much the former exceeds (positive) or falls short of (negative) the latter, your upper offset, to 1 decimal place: -0.2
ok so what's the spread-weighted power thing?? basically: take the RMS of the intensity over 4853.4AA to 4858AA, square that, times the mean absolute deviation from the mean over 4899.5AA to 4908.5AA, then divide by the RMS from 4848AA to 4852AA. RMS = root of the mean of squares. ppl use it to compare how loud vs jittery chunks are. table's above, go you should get 0.93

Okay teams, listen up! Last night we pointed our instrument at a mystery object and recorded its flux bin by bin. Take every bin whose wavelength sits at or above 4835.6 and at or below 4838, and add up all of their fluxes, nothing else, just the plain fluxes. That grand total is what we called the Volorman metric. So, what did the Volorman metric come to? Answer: 24.2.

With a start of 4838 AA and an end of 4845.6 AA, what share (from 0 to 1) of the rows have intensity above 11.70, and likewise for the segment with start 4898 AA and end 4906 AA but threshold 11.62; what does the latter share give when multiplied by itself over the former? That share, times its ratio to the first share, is 2.6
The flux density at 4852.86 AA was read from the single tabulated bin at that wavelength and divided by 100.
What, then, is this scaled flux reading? 0.123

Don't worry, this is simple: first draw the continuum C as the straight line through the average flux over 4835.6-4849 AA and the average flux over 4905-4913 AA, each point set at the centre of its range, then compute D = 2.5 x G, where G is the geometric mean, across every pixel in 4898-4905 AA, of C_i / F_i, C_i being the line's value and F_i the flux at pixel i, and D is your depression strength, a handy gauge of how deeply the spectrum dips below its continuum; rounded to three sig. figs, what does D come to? 2.44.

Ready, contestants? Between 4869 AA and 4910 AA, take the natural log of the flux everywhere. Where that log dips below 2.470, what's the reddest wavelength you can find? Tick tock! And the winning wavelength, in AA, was 4909.06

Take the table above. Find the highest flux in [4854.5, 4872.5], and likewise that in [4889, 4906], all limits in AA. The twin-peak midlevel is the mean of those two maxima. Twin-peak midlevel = 12.2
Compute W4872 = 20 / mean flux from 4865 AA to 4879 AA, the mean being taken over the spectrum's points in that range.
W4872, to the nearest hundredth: 1.78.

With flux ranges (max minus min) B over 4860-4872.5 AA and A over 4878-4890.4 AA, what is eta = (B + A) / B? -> 1.7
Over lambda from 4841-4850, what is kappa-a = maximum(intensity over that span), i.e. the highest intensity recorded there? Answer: 13.17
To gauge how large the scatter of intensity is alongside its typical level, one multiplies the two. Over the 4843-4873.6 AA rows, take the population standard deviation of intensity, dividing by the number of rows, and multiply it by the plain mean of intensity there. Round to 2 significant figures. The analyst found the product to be 13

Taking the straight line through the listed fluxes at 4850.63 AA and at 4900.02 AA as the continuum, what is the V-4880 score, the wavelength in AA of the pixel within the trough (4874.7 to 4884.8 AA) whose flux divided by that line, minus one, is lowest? 4883.13 AA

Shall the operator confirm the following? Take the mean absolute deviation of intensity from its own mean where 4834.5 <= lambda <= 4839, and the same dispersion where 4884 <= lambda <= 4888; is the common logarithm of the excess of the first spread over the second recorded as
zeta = -1.1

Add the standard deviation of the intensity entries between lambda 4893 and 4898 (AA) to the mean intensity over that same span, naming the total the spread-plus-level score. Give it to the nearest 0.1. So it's 12.3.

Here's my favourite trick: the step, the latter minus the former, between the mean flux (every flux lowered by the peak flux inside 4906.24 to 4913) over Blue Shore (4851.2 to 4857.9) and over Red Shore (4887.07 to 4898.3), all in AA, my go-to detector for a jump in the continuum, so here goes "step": -0.72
